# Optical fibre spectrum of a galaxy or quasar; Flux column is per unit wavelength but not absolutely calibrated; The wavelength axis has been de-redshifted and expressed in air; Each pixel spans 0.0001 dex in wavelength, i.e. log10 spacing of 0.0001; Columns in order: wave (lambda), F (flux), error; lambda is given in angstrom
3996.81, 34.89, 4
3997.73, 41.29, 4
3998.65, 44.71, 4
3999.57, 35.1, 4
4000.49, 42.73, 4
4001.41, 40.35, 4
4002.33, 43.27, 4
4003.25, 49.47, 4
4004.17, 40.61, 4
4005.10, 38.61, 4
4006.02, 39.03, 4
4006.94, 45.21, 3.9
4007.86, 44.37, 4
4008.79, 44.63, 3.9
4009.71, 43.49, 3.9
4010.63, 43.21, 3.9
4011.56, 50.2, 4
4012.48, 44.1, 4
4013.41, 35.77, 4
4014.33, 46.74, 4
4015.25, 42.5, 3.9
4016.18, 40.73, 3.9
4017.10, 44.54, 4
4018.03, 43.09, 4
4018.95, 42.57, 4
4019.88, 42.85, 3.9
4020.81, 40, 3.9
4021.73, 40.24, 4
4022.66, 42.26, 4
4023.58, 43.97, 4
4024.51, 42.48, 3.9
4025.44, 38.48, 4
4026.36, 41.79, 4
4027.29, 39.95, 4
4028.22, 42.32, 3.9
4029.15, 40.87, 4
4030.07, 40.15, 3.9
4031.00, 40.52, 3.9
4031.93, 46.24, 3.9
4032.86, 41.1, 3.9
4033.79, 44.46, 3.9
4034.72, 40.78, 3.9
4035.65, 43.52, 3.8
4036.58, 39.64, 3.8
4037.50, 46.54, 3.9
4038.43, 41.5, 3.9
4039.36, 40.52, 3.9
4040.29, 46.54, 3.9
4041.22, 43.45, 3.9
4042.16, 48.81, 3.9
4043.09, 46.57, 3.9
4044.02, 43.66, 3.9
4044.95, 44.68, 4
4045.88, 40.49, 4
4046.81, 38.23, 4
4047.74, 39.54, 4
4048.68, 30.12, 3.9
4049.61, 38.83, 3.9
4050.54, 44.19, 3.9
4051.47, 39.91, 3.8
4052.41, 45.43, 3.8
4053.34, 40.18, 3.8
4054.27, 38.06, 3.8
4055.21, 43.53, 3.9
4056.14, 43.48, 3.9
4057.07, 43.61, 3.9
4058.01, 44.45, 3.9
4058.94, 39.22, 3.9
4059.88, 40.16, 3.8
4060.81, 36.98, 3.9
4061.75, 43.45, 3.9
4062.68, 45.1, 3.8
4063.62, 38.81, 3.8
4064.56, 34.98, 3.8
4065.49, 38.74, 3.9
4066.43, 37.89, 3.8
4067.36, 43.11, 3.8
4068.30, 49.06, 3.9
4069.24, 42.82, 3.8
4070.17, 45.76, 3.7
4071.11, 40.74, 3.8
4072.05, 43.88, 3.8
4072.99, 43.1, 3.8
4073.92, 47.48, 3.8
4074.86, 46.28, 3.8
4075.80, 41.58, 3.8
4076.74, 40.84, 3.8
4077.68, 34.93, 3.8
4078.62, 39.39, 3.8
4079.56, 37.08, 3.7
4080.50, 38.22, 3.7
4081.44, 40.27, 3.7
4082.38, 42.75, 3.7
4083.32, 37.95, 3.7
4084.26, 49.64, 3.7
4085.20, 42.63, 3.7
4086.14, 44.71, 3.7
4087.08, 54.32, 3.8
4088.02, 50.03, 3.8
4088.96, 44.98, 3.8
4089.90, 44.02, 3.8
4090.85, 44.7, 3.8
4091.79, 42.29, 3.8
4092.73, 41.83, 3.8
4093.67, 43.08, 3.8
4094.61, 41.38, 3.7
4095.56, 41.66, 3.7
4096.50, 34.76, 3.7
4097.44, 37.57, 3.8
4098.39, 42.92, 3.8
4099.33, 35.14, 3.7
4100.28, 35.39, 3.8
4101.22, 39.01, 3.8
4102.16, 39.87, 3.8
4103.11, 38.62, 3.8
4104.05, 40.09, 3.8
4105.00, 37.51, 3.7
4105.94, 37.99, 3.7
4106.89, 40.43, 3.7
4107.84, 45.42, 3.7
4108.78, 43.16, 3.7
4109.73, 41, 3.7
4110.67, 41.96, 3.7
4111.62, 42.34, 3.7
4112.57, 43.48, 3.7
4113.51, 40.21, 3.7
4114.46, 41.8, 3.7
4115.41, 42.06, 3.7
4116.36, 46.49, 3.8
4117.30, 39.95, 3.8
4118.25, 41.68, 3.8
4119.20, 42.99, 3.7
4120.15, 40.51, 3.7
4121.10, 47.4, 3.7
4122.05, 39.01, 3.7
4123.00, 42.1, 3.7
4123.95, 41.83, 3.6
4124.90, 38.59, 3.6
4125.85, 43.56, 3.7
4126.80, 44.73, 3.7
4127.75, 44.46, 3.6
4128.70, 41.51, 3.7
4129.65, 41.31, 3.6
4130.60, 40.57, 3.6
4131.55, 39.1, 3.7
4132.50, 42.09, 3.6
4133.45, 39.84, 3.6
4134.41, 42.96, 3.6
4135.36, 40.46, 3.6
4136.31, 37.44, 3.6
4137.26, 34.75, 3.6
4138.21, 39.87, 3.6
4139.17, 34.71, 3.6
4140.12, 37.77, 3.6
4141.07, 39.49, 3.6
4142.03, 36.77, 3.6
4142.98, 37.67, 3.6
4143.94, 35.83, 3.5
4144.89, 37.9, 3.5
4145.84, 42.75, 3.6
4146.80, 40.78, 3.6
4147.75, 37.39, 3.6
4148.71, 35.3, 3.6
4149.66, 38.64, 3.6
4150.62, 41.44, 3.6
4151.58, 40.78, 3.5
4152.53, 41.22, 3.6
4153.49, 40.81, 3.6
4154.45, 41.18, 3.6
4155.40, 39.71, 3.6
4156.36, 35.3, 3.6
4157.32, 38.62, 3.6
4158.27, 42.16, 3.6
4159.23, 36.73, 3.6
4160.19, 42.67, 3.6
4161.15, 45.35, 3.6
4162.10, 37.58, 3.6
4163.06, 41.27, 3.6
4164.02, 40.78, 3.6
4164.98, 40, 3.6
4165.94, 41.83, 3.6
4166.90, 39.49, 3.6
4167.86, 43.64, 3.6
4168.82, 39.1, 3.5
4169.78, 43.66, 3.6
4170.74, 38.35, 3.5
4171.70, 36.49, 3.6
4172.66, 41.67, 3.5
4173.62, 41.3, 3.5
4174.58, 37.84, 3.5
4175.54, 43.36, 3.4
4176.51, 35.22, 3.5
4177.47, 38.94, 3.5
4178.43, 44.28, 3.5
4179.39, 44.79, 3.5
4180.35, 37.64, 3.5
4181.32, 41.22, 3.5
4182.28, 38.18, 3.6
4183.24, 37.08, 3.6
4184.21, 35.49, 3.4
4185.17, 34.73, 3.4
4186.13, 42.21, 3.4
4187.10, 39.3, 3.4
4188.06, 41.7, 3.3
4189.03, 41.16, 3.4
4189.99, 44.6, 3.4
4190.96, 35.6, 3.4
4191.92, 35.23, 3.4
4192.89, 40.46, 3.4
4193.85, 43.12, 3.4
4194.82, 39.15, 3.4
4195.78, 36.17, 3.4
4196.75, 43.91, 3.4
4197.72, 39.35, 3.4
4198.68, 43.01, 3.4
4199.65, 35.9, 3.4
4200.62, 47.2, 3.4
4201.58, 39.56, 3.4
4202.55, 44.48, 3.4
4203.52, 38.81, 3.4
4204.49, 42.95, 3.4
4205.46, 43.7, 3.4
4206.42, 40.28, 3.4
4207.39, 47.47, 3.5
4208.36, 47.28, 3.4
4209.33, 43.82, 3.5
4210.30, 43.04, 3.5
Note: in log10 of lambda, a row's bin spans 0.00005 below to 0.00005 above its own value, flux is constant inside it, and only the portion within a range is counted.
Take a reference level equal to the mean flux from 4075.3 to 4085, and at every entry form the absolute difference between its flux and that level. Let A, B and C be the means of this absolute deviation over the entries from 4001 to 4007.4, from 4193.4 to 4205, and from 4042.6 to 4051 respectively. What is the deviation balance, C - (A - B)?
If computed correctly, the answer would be 3.7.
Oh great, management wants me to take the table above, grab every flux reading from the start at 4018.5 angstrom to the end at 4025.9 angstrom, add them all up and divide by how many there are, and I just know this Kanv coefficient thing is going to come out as 41.6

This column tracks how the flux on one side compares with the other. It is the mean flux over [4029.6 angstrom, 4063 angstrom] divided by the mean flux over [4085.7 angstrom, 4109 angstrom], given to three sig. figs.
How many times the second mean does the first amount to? 1.01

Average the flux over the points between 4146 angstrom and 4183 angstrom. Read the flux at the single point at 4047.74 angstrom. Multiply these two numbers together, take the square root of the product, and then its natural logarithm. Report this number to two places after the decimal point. 3.68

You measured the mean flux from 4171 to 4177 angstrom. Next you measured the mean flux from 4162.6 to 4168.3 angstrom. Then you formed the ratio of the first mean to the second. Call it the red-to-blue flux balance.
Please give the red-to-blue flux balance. 0.95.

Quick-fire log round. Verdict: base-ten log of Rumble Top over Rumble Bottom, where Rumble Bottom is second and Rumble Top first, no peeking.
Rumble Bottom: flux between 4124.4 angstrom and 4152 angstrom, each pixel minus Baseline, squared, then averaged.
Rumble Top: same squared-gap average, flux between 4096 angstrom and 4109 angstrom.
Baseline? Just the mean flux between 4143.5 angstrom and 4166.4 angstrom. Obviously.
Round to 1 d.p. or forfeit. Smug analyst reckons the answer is 0.1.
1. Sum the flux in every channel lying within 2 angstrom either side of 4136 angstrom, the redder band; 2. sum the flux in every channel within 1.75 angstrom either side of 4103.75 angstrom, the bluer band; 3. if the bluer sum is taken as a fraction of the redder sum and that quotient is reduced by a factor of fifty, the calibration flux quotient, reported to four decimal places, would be 0.0201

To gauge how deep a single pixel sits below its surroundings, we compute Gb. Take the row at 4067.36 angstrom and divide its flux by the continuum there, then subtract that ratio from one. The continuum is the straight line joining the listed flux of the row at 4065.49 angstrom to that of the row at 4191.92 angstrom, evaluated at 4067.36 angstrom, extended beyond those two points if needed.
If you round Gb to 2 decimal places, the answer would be -0.11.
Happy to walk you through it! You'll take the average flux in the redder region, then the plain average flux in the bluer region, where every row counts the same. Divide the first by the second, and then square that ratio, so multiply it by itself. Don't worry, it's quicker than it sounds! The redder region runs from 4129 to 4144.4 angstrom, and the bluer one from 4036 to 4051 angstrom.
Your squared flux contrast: 0.85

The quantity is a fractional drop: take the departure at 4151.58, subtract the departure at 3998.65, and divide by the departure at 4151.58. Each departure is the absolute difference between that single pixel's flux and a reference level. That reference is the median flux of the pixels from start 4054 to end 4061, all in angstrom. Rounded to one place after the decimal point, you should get -1.8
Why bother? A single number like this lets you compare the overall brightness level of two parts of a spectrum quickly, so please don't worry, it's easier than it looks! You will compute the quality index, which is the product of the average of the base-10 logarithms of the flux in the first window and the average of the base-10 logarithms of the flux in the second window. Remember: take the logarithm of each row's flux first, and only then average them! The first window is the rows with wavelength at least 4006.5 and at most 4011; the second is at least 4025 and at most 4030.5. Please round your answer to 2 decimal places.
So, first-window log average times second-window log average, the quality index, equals 2.65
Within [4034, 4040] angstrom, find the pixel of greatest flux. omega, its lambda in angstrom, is 4037.50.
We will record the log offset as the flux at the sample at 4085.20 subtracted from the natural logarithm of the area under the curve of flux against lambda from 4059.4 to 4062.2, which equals -37.9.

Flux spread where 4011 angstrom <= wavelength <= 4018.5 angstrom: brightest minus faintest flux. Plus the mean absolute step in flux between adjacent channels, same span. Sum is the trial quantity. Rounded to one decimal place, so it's 19.7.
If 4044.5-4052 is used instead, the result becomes 19.6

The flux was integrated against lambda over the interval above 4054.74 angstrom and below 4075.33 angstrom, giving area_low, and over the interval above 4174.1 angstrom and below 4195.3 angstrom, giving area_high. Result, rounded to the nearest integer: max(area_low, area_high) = 873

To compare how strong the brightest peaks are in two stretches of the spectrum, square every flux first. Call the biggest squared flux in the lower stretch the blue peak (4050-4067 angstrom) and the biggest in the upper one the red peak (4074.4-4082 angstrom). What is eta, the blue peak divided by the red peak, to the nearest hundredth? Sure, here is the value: 0.96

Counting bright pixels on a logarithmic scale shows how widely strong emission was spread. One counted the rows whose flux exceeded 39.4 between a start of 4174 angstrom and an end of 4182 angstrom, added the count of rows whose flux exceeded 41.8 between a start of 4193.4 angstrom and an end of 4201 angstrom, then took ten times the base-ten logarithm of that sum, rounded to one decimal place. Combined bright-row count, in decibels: 9.0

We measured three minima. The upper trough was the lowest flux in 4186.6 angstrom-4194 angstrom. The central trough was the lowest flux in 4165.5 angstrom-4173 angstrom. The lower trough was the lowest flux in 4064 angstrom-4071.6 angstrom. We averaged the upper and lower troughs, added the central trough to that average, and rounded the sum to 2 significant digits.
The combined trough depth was 72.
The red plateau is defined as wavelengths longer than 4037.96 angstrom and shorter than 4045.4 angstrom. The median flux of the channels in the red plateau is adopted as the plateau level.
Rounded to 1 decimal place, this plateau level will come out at 44.2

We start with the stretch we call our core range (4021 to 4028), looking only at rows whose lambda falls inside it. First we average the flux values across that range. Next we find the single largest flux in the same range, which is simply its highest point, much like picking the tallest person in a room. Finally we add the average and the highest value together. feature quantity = 85.3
